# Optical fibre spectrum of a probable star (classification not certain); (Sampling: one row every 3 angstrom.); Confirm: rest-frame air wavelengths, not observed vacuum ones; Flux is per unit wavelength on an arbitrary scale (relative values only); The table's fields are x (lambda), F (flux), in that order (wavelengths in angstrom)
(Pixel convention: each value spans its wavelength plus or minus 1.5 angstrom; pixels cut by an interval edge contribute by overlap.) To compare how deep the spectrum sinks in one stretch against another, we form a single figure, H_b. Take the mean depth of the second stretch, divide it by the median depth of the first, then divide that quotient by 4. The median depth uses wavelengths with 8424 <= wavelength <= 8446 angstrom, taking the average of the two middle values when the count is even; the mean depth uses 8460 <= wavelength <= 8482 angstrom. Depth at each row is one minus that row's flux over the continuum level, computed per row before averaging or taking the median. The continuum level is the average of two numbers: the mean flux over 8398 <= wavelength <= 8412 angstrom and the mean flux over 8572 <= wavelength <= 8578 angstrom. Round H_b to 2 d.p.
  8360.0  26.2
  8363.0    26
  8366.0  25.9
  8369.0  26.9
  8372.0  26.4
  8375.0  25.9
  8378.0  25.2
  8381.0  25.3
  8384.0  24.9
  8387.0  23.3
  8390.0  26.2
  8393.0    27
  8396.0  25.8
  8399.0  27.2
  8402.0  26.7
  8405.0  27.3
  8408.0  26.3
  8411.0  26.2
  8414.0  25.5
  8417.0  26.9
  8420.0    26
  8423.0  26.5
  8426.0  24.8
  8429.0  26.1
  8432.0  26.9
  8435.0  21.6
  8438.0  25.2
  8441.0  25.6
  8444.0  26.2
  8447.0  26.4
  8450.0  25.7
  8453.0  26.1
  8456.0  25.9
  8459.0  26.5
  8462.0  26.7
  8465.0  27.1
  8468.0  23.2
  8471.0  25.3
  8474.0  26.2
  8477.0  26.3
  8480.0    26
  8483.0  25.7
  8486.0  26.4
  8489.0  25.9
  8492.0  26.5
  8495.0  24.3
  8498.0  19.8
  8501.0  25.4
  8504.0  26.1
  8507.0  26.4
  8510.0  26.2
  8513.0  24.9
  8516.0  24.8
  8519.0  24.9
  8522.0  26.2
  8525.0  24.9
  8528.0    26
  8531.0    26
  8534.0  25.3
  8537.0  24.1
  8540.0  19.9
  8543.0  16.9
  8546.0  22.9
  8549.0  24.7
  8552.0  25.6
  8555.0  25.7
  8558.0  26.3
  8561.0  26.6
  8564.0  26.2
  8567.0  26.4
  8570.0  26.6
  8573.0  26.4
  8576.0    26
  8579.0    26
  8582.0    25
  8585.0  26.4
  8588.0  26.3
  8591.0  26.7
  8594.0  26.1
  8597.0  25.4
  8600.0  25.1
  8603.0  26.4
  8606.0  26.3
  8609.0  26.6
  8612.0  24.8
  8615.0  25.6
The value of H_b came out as 0.18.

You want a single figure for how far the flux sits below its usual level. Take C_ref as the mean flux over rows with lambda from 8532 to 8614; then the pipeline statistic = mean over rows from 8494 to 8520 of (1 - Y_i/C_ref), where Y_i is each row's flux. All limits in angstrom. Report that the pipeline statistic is 0.02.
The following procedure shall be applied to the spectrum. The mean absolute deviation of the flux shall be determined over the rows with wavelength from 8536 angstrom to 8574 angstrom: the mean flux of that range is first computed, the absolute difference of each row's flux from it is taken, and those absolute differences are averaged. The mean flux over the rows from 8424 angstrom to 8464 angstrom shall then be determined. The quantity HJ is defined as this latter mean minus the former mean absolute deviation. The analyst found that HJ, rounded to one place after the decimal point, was 23.5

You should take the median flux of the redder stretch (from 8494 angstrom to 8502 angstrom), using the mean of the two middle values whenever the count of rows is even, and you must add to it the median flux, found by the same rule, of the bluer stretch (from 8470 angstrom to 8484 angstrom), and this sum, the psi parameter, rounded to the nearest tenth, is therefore 50.3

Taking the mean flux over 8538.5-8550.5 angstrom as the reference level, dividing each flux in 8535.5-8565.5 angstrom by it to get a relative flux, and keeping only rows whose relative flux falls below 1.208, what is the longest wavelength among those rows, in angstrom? 8549.0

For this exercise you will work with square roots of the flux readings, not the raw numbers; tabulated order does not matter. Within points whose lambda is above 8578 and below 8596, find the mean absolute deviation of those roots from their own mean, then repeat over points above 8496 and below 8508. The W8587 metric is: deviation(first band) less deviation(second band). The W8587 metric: -0.20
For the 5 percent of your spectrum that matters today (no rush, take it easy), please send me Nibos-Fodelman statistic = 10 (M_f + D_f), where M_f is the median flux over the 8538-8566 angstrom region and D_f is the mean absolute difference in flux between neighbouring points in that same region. 272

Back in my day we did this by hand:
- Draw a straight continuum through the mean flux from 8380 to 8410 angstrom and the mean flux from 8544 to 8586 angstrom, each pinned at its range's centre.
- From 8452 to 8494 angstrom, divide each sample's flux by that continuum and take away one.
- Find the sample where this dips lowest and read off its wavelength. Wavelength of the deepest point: 8468.0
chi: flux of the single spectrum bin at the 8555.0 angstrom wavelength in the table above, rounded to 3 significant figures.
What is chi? 25.7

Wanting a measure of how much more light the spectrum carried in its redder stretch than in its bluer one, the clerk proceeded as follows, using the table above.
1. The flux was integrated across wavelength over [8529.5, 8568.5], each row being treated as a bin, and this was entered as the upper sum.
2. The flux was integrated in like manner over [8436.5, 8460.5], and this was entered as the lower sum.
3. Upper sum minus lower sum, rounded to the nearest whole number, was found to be 327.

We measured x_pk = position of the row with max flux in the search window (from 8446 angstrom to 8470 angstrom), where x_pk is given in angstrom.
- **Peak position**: 8465.0 angstrom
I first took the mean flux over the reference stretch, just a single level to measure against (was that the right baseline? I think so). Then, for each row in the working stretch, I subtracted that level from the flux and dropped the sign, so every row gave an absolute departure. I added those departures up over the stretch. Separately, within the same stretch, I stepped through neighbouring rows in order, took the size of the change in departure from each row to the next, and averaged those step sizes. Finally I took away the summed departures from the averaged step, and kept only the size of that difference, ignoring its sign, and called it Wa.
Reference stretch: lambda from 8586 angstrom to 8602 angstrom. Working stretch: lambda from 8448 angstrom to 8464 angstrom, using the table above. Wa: 1.5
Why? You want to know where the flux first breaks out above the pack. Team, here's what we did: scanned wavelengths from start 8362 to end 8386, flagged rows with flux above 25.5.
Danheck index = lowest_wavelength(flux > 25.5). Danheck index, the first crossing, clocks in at 8363.0 angstrom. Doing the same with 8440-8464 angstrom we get 8441.0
